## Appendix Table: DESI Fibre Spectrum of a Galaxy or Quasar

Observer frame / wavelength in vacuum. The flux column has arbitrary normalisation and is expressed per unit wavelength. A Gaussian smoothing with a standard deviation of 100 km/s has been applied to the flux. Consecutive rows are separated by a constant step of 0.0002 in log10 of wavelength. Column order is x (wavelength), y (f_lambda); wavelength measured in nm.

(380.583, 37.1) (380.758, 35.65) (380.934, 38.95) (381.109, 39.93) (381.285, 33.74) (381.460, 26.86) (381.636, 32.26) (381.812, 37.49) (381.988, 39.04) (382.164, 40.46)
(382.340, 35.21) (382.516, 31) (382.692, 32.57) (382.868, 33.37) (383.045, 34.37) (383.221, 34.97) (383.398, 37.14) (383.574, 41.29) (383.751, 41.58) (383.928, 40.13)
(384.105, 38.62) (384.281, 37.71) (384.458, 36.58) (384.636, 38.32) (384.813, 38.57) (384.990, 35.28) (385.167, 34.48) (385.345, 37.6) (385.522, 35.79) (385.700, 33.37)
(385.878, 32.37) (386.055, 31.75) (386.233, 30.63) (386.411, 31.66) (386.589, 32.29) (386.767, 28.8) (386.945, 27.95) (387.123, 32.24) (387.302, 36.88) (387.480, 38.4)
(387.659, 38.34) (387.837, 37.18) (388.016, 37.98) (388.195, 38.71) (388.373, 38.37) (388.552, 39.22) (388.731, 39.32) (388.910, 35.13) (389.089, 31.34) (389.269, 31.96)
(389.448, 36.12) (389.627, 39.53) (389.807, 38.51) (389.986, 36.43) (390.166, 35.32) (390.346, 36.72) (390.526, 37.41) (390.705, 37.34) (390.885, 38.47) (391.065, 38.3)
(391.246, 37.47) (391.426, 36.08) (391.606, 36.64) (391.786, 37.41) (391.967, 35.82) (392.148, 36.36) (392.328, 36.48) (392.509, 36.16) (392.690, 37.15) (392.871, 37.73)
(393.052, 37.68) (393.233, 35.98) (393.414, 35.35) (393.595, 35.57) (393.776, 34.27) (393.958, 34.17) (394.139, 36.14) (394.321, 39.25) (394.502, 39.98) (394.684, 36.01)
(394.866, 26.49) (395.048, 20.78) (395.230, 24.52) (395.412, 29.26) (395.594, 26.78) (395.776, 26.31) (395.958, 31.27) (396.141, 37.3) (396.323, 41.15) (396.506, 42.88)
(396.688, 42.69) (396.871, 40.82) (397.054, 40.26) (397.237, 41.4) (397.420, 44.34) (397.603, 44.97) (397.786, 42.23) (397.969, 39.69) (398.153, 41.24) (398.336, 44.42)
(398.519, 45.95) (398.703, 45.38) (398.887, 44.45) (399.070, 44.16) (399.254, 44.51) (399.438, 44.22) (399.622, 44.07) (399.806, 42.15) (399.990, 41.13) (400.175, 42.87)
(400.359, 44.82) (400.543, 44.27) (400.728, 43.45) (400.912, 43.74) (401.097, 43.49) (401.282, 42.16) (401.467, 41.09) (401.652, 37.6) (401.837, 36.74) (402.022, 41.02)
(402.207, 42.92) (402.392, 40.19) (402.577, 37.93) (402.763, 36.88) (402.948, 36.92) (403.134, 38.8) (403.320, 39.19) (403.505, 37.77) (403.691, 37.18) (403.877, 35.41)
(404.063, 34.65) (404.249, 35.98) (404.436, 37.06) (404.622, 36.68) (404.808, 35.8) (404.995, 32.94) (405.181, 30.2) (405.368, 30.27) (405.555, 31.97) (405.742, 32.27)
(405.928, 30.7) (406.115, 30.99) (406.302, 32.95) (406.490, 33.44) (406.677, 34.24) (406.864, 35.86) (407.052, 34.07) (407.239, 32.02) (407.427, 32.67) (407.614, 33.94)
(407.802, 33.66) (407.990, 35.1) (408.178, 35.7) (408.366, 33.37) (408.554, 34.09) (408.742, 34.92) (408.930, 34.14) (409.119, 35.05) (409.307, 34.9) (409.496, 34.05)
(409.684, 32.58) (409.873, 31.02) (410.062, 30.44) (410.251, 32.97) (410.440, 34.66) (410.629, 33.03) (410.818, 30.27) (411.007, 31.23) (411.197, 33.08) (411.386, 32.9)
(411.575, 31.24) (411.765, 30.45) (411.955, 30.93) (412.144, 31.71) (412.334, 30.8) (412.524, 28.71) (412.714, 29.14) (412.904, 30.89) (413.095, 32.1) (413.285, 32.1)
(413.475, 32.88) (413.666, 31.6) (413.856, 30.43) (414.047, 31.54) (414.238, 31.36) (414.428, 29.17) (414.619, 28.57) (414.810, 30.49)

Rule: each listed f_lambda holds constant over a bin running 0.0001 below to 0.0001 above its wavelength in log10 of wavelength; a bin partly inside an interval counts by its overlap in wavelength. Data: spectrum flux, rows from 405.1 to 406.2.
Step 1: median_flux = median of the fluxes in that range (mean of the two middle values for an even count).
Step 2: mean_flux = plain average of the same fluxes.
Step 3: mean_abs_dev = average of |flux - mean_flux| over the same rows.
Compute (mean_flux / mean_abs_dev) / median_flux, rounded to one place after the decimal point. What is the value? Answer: 1.4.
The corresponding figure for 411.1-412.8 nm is 0.9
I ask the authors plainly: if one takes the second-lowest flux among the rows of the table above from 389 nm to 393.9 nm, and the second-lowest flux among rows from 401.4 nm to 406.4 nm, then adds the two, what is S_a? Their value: 62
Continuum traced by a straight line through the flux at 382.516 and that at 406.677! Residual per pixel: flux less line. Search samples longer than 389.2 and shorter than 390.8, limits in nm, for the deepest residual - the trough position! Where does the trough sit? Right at 389.269 nm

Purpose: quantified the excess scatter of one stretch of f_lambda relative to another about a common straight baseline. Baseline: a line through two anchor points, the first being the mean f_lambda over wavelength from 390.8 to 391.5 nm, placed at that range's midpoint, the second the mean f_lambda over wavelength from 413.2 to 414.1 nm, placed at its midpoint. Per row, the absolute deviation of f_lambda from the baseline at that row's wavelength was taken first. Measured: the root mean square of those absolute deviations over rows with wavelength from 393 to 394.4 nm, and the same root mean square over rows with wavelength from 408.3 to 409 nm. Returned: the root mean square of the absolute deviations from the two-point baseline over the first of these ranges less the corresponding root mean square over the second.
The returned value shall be 1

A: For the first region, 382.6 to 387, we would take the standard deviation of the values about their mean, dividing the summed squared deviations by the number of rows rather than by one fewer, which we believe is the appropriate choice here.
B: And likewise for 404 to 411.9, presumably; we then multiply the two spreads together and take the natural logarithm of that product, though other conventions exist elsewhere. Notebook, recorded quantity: 1.9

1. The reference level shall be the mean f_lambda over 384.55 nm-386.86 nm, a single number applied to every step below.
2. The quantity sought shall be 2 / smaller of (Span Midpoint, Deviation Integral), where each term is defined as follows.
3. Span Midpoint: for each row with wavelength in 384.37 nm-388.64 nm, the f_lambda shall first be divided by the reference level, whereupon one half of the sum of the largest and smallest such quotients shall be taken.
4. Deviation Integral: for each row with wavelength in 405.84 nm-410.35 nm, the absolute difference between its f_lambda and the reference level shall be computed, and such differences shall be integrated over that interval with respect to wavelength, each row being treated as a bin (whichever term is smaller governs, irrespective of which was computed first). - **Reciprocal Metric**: 2.02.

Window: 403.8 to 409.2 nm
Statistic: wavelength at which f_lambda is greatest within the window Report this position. 404.436 nm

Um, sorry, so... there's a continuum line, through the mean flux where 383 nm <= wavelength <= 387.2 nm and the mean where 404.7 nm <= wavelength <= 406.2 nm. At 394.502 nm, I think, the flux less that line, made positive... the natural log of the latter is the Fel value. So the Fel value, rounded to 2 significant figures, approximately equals 1.8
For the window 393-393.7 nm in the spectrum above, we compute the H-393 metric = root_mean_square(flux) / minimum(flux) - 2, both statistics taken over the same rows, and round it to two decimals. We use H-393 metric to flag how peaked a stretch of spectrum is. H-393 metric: -0.98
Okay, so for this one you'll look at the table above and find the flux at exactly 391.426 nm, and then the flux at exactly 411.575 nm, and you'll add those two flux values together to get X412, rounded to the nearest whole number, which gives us 67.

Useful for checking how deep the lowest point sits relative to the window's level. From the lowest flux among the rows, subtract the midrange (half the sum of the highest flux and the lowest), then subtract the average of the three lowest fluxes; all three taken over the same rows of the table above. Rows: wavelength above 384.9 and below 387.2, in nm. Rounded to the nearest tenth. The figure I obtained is -34.0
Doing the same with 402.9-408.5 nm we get -34.9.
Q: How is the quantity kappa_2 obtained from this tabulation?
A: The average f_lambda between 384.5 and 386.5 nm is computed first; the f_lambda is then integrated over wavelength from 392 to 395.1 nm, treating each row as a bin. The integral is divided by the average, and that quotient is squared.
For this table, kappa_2 10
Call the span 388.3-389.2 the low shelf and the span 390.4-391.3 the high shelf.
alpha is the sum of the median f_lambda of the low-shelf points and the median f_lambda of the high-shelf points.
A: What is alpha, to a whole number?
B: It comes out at 76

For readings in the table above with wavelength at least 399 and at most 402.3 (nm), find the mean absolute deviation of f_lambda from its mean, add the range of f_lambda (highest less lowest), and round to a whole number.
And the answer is 10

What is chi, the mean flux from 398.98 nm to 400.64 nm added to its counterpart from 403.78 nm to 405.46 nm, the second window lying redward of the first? 78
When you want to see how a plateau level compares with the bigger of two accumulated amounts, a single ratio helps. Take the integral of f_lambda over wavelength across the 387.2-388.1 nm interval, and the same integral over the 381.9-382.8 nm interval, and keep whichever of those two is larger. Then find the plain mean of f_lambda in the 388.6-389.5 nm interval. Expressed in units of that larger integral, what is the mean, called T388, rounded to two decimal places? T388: 1.03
